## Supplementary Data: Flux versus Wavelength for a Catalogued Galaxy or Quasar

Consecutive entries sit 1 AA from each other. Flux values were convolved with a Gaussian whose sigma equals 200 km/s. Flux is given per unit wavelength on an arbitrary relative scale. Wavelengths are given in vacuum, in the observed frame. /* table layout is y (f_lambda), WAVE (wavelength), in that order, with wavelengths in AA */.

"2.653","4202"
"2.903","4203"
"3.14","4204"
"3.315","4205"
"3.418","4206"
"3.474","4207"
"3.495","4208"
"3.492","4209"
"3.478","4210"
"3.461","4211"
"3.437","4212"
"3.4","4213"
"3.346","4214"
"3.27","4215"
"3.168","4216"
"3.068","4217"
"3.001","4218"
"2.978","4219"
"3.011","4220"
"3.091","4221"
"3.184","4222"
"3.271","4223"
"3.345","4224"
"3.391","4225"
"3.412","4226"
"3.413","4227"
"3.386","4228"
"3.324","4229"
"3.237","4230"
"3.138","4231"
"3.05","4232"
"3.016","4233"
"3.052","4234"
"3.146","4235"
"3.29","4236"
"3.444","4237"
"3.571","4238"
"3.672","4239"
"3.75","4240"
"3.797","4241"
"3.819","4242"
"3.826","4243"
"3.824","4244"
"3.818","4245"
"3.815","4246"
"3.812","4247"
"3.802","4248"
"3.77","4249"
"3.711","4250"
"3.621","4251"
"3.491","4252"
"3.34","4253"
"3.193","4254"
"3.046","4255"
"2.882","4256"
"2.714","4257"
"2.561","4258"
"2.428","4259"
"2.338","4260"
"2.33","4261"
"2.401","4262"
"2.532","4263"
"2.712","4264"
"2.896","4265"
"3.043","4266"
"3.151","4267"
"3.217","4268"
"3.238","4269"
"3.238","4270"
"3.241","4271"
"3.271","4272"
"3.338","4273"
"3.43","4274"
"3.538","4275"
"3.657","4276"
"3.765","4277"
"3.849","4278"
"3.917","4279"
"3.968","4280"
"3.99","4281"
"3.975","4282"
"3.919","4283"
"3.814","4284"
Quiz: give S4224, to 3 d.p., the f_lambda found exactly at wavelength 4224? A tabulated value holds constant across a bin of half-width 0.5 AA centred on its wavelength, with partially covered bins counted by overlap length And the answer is 3.345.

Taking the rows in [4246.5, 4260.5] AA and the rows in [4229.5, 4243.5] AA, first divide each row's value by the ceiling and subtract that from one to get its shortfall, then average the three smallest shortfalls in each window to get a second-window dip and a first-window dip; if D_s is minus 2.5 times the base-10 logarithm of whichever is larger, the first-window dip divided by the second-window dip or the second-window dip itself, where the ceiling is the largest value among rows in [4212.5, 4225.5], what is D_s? 0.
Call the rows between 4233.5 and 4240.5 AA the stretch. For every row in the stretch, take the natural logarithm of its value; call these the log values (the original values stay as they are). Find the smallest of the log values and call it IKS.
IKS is 1.12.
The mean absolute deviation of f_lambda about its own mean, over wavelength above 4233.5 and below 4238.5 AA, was 0.166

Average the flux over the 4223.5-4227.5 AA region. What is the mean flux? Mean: 3.39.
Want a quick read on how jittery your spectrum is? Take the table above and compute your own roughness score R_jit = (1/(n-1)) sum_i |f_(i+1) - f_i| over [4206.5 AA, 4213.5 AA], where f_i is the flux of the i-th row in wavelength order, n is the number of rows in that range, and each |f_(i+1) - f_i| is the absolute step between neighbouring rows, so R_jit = 0.019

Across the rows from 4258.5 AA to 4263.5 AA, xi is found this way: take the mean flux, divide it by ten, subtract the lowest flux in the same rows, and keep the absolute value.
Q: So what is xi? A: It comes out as 2.1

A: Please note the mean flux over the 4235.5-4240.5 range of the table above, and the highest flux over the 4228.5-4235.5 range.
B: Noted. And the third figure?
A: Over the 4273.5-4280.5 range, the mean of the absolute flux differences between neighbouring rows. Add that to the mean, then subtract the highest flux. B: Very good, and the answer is 0.3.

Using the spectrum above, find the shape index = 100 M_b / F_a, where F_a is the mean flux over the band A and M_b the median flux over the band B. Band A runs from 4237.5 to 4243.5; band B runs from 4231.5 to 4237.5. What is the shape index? 83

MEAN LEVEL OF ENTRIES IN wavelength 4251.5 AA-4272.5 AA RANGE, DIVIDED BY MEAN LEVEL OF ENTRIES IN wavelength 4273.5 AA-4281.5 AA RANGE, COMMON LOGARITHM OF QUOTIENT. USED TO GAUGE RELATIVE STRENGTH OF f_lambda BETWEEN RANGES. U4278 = -0.11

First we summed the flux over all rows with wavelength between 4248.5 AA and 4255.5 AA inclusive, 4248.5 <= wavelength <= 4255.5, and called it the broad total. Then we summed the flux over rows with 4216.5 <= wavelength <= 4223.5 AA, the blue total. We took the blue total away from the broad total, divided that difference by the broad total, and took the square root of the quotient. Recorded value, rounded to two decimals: 0.33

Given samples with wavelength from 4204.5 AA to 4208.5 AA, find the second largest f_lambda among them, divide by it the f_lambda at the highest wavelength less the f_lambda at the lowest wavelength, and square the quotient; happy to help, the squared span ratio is 0.003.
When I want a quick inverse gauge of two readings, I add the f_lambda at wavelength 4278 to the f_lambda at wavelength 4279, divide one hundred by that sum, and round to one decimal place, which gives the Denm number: 12.9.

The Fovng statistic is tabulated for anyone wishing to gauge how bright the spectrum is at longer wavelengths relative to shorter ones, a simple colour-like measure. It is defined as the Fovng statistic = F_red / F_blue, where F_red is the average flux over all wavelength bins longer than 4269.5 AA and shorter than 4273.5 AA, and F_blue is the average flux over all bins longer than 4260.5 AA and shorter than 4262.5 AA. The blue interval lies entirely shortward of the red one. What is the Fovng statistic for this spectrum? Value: 1.38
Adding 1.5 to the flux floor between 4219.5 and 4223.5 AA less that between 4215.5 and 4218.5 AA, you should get 1.51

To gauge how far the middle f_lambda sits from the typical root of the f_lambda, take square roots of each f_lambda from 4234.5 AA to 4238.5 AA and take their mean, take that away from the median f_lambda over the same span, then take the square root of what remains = 1.24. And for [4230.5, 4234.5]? 1.14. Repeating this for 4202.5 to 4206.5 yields 1.20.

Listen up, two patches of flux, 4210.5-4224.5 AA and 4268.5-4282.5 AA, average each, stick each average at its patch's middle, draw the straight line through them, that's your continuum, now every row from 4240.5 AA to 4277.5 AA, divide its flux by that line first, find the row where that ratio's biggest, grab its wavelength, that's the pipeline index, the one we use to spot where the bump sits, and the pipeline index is 4242 AA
